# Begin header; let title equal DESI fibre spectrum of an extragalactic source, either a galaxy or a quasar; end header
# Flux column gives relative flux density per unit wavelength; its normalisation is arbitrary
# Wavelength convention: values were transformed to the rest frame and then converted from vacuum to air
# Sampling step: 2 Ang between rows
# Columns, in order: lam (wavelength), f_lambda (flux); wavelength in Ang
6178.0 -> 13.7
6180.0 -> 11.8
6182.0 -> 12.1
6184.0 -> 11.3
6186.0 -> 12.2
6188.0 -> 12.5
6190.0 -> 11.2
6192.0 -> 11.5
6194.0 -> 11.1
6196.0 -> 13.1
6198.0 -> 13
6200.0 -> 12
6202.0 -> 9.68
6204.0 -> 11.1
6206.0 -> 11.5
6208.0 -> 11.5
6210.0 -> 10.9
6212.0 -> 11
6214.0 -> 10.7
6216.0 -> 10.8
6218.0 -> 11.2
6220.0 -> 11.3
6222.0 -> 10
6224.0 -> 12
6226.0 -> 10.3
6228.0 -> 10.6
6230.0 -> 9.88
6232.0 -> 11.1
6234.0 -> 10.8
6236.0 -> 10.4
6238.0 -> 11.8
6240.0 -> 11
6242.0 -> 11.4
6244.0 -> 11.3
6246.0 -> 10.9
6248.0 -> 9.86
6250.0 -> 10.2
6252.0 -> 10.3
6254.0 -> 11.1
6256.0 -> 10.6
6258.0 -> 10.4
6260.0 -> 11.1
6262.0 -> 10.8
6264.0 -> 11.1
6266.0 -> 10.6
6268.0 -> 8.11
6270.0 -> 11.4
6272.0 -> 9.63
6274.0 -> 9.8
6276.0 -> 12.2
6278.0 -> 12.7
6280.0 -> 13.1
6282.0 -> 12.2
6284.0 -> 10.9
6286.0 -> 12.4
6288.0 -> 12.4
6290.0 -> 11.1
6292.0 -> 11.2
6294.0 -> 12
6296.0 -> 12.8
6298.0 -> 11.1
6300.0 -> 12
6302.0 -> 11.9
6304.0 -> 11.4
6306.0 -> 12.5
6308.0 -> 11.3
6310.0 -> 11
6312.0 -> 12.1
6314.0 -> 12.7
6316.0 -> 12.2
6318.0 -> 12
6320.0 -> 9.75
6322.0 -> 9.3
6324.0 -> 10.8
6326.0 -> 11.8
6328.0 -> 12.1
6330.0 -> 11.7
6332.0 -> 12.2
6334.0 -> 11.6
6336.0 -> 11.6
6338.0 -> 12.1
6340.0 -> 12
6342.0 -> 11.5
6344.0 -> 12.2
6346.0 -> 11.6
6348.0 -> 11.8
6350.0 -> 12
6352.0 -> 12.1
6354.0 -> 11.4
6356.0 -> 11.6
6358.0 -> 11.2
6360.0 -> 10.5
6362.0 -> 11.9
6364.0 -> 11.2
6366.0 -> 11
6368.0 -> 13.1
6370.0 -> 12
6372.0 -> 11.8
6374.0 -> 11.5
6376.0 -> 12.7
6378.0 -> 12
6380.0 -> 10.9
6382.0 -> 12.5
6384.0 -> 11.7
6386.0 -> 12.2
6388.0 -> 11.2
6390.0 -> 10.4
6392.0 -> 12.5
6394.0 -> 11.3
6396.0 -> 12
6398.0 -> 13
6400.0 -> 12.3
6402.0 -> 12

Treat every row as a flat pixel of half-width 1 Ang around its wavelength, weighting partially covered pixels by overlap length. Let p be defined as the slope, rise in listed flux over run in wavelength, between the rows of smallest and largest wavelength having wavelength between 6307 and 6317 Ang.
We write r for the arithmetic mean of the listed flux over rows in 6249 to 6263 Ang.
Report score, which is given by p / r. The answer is 0.011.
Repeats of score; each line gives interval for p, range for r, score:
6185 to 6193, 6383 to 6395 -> -0.010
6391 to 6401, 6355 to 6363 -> -0.002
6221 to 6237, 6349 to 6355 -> 0.002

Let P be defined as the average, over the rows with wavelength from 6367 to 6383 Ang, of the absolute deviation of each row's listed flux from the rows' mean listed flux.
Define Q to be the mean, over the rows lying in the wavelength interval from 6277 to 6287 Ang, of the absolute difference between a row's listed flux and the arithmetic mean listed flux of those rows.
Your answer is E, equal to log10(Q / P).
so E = 0.0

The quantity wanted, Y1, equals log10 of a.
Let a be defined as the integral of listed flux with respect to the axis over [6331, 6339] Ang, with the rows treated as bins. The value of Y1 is 1.98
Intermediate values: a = 95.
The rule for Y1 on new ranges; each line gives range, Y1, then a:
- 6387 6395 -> 1.96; 91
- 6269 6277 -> 1.93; 86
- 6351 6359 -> 1.97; 93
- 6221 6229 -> 1.93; 86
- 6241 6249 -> 1.94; 87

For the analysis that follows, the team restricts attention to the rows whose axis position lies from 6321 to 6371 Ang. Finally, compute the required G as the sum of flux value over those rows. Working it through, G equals 290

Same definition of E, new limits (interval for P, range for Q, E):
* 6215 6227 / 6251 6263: -0.3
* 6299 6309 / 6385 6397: 0.2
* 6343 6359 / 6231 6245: 0.1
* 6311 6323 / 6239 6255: -0.4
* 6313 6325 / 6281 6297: -0.3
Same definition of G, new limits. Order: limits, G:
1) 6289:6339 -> 290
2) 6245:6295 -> 276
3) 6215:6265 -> 270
